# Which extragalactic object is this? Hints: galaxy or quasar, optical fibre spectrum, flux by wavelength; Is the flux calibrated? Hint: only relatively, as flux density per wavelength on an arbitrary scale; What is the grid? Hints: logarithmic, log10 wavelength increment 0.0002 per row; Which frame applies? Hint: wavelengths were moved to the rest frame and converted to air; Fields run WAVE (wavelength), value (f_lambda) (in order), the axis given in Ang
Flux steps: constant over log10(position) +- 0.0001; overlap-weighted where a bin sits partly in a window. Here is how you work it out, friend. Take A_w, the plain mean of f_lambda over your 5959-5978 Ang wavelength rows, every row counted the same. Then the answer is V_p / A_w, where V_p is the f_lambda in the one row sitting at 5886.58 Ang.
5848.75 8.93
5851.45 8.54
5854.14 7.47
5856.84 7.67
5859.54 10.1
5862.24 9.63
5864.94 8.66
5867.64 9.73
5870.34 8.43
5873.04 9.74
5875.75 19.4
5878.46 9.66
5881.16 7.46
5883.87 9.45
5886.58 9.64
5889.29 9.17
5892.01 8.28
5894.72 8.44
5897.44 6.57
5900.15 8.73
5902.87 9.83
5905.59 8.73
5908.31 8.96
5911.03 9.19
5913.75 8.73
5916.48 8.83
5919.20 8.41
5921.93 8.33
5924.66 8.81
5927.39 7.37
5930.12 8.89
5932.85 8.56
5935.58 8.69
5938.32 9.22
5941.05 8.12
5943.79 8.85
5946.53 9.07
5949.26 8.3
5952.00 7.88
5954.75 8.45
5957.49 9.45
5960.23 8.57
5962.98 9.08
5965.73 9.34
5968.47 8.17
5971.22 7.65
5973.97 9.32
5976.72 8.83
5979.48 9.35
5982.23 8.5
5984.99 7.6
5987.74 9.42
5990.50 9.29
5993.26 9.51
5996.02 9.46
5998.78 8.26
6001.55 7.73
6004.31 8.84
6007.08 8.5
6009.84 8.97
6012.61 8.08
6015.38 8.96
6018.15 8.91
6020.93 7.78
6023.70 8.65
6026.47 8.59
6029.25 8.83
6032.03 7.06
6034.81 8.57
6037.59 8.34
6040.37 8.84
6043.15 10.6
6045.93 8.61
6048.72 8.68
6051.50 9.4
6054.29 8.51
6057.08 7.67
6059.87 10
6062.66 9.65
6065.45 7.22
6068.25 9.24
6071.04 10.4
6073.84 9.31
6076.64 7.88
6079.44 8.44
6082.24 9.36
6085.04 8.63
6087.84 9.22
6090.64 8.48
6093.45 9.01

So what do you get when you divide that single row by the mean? 1.11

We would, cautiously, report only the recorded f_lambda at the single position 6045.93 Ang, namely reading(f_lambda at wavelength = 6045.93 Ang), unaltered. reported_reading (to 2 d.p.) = 8.61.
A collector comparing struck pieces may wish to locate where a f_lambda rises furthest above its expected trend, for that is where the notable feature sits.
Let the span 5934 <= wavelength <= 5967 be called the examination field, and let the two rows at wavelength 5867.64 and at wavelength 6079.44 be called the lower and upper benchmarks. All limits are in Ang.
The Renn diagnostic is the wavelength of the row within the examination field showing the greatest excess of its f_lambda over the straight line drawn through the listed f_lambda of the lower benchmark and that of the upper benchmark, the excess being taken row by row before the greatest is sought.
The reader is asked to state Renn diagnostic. 5957.49 Ang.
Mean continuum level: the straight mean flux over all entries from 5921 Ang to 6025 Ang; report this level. 8.65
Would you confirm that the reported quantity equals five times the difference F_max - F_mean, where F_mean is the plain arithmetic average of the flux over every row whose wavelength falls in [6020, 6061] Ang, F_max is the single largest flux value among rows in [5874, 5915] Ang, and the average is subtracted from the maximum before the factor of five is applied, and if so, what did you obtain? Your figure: 54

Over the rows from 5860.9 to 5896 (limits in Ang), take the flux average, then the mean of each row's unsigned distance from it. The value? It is 1.47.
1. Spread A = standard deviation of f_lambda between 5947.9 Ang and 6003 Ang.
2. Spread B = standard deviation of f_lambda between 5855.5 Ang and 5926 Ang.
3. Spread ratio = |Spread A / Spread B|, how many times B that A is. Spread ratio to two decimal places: 0.30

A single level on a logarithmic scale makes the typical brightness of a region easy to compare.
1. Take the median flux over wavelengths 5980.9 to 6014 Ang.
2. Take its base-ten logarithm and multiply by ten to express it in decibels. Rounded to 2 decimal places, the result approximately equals 9.38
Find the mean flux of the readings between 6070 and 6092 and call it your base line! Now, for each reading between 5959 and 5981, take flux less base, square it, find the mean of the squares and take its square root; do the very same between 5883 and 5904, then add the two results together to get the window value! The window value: 1.6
